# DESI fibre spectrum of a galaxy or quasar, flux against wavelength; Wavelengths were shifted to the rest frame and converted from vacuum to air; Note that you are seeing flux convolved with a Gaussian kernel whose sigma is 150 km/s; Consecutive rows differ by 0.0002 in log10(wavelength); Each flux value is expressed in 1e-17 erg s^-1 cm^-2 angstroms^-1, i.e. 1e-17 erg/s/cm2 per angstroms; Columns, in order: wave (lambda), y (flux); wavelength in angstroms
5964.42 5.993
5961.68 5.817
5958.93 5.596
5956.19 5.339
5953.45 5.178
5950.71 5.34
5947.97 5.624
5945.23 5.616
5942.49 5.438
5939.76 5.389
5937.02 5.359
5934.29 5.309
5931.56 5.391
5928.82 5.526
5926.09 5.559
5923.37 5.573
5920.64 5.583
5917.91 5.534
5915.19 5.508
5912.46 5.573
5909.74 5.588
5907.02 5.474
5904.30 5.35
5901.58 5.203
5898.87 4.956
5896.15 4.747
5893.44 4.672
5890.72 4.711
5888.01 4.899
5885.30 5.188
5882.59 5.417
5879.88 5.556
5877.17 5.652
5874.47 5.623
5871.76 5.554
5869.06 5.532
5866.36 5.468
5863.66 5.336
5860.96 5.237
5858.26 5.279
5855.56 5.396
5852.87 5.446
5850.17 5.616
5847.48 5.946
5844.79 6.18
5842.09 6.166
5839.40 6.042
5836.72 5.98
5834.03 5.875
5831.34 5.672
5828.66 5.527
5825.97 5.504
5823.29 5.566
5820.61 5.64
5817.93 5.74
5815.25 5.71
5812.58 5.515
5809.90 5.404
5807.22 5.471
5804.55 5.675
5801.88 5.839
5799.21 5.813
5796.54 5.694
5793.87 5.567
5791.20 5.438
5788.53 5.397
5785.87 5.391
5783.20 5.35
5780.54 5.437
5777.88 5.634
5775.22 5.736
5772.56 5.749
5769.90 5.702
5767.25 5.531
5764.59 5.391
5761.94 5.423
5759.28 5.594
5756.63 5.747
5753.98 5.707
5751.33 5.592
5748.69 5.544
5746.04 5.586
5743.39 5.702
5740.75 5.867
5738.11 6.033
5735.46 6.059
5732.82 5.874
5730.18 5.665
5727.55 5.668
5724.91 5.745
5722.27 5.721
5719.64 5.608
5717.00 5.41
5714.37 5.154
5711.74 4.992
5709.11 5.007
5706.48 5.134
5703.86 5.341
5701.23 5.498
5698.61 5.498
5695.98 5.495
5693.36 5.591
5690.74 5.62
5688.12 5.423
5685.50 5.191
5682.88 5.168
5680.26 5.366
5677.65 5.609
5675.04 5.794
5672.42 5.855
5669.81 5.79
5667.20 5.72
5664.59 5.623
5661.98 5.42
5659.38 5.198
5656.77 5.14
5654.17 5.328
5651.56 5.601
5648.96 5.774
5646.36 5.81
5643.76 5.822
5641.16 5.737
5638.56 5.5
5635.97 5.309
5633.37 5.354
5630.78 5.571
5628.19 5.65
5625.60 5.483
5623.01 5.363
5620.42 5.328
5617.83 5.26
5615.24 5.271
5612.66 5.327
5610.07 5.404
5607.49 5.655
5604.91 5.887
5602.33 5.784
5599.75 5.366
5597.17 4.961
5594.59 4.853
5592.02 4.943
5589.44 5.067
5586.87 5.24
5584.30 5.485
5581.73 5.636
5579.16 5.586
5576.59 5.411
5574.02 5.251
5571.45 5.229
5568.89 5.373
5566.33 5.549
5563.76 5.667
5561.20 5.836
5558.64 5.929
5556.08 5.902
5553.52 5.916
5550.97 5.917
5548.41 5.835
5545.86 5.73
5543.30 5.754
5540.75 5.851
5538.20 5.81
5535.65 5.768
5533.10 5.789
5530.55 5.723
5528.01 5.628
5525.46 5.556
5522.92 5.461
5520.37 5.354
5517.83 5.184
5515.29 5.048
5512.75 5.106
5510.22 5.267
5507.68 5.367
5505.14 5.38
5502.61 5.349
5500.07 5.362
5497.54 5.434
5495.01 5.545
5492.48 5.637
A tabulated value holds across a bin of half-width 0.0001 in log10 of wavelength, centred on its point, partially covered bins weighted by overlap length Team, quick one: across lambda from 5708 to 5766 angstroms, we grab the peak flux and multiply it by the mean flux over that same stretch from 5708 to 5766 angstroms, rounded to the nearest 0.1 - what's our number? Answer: 33.9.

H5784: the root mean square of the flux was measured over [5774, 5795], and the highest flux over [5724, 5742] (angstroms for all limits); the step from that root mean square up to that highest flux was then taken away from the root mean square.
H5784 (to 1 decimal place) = 4.9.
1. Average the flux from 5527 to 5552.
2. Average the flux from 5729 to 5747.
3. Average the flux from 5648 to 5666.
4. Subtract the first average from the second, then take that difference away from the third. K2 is 5.39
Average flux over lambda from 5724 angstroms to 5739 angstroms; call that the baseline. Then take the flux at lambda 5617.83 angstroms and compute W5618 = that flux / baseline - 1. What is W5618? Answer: -0.10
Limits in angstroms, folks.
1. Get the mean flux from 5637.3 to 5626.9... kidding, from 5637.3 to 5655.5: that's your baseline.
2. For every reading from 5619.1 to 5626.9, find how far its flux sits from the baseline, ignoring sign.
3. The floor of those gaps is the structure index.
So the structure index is 0.17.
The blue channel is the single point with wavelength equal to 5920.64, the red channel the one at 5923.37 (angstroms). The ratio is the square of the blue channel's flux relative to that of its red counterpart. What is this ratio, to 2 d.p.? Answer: 1.00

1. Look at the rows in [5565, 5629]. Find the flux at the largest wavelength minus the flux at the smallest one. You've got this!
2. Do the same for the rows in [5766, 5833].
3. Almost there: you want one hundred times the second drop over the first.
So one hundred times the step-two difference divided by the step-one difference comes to 140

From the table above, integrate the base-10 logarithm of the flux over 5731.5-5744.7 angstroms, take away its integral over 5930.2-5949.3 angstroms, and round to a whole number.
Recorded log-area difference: -4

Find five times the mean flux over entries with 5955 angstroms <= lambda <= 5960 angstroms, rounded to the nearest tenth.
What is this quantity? 27.3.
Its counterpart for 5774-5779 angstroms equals 28.4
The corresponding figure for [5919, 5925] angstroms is 27.9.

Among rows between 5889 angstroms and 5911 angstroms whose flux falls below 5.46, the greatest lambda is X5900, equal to 5904.30 angstroms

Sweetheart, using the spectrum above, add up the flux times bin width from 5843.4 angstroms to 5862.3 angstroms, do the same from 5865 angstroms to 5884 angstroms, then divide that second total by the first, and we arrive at 1.00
